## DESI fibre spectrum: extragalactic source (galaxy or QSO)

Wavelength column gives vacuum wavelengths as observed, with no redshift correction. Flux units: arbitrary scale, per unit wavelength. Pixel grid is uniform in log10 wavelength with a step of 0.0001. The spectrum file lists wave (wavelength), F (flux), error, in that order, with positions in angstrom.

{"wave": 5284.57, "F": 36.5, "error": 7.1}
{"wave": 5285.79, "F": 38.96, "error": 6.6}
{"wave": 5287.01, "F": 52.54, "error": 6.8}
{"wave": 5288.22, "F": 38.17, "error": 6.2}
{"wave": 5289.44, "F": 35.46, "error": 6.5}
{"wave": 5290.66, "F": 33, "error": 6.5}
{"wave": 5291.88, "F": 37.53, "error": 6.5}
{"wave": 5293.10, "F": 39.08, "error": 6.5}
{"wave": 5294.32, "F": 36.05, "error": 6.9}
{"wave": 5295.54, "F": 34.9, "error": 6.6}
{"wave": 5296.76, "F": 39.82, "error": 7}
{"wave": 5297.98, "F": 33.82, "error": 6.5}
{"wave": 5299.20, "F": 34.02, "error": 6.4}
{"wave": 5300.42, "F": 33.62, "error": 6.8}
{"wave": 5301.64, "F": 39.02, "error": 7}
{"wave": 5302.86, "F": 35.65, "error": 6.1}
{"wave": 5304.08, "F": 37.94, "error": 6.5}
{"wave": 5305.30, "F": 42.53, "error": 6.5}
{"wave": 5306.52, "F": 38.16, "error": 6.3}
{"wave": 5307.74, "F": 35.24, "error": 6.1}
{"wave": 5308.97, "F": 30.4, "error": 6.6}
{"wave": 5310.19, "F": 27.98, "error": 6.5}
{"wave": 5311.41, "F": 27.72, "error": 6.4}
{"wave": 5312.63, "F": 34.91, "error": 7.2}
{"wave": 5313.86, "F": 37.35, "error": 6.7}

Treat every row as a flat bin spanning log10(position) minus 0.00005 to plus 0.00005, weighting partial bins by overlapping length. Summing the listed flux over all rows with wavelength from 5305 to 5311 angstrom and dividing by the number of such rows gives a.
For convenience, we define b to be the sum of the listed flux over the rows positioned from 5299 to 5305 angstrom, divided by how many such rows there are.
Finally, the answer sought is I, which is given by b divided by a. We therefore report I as 1.03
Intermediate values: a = 34.9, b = 36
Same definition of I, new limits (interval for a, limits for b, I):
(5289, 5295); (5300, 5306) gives 1.04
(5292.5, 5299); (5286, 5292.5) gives 1.07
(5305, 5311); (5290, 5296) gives 1.04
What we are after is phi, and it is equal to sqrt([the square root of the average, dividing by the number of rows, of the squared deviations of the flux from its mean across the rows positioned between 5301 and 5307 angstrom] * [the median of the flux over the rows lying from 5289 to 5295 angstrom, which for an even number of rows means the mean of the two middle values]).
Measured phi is 9.0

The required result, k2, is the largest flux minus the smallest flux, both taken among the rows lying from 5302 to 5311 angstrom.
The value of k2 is 15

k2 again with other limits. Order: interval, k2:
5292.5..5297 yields 5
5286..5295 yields 20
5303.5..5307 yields 5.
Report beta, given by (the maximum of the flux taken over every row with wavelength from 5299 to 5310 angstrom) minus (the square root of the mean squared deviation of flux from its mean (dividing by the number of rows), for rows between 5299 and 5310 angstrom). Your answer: 39.2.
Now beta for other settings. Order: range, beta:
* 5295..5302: 37.3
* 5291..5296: 37.5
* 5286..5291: 45.0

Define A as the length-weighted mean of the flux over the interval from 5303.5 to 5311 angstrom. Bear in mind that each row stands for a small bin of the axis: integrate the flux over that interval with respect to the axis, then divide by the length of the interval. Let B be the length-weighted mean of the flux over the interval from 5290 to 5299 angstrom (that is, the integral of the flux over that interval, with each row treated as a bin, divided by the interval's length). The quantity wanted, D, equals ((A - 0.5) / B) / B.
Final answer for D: 0.026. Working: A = 35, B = 36.2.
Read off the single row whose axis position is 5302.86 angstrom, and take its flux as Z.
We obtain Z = 35.65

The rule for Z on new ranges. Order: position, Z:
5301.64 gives 39.02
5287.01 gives 52.54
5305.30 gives 42.53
